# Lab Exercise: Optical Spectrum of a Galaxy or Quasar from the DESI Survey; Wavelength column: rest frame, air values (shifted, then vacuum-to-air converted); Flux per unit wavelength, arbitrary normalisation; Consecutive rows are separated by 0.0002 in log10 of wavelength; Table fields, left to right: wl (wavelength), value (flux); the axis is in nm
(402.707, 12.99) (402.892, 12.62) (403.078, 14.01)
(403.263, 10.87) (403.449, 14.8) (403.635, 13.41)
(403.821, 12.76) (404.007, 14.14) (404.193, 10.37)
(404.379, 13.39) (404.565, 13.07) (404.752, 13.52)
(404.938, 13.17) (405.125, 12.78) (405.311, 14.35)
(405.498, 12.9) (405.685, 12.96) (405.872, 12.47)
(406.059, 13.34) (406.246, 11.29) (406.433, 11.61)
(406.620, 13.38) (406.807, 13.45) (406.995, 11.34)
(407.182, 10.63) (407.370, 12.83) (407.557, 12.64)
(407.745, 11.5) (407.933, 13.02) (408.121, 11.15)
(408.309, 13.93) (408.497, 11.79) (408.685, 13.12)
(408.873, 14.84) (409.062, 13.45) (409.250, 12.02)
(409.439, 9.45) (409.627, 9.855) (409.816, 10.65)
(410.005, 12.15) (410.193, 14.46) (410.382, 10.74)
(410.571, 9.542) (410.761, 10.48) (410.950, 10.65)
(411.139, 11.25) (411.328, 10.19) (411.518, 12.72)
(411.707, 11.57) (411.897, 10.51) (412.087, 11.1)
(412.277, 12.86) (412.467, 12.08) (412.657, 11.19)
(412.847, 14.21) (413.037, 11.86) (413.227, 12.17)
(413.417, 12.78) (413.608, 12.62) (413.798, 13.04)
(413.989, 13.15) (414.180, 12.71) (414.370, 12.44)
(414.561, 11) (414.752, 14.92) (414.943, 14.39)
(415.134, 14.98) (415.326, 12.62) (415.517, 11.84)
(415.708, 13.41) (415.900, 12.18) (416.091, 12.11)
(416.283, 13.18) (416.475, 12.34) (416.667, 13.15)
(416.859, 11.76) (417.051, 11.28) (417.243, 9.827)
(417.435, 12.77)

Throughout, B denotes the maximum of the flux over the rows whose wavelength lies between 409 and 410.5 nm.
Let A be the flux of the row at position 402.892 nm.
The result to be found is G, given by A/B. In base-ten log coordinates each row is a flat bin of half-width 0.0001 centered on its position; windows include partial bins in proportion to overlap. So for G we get 0.873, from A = 12.62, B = 14.46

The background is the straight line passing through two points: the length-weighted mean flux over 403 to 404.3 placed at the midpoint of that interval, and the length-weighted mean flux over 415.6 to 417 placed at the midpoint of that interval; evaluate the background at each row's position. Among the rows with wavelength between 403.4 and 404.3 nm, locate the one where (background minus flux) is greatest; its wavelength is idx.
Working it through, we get 404.193 nm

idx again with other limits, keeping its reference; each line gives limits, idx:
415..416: 415.517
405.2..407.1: 406.246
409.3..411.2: 409.439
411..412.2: 411.328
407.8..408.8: 408.121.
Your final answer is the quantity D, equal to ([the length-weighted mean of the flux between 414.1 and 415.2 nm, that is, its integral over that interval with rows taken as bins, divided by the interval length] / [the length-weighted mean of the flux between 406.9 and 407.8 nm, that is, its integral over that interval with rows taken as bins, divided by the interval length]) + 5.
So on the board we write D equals 6.13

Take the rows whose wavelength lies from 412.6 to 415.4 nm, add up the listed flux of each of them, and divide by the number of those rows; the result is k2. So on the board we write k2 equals 12.94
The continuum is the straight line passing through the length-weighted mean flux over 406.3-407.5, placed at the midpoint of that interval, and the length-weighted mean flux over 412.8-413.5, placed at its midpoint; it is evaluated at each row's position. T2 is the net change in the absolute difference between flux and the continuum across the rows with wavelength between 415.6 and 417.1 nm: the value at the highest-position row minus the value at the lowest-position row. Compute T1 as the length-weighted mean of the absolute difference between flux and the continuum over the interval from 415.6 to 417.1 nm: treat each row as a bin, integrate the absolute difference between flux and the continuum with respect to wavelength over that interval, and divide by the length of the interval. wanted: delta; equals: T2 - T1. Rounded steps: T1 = 0.72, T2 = 1.1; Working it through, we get 0.4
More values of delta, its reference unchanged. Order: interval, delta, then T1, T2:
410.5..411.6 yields -4.5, 1.75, -2.8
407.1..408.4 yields -0.9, 0.97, 0.0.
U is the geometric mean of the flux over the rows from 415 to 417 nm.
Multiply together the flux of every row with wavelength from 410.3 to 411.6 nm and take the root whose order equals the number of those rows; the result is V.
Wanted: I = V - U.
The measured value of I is -2.0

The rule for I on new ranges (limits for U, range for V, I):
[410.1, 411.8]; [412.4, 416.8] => 1.6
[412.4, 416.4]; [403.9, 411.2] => -0.6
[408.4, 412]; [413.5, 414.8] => 1.3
